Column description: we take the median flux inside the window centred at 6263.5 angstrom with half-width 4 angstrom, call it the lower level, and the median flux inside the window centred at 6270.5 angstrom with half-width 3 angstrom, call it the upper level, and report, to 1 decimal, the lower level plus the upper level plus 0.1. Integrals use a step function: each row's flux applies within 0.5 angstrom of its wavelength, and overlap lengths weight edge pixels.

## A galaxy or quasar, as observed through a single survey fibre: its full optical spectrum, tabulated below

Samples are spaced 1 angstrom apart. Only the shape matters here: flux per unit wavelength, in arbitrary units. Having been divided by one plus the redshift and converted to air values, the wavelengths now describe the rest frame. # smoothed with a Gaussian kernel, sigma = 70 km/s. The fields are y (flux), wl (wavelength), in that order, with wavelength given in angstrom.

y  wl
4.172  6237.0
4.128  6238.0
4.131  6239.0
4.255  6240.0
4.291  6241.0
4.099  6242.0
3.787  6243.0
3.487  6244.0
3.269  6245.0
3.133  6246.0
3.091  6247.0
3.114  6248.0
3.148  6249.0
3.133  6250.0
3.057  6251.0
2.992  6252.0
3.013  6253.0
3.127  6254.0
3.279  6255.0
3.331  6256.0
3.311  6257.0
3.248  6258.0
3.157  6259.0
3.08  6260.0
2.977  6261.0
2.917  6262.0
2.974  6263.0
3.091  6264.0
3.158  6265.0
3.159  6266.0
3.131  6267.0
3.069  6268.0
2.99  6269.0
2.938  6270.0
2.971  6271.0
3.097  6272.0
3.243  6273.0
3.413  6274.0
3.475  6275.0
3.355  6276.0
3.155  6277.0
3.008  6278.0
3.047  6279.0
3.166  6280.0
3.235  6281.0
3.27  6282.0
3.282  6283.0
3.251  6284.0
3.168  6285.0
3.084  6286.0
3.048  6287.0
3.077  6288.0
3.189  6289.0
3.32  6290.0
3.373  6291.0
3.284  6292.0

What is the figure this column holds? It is 6.2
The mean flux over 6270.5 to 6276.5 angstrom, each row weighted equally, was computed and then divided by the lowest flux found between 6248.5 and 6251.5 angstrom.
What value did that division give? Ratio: 1.066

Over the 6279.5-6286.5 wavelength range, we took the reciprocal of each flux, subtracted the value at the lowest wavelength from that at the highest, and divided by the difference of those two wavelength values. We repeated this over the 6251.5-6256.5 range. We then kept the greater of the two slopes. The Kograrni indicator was 0.0014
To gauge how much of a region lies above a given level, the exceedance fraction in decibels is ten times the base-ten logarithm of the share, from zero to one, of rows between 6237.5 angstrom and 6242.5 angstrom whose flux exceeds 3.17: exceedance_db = 0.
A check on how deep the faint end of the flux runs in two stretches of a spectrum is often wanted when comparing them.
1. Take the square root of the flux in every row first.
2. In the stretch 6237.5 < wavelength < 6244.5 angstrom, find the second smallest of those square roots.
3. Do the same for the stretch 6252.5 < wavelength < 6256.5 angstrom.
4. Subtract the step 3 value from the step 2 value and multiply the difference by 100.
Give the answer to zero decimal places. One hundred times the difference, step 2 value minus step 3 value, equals 18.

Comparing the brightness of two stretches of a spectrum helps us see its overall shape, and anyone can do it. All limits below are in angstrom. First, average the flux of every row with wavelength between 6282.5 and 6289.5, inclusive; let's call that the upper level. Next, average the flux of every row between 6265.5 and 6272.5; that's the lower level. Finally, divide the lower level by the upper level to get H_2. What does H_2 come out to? 0.97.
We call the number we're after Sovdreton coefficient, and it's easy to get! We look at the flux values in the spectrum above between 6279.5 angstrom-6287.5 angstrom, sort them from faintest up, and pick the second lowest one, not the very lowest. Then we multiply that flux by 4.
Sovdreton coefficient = 12.3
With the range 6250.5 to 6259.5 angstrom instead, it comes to 12.1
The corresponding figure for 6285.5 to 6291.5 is 12.3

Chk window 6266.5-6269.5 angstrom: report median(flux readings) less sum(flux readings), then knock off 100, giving -106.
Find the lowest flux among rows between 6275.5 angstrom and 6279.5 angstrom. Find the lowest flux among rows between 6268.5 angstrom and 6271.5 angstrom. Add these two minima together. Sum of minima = 5.95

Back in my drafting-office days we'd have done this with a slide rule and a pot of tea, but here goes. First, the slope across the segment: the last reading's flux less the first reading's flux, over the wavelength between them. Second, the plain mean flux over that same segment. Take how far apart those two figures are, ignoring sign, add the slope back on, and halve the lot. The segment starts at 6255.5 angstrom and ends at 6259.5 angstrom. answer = 1.63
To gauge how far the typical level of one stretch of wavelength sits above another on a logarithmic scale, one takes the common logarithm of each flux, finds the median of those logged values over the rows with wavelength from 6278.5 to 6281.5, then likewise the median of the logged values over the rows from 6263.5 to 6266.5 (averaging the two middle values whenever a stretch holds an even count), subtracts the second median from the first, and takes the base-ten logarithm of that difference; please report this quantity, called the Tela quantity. -2.96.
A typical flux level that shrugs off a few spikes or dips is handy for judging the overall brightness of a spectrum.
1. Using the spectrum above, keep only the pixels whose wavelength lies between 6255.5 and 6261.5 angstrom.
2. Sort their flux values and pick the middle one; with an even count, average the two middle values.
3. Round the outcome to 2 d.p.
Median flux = 3.20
